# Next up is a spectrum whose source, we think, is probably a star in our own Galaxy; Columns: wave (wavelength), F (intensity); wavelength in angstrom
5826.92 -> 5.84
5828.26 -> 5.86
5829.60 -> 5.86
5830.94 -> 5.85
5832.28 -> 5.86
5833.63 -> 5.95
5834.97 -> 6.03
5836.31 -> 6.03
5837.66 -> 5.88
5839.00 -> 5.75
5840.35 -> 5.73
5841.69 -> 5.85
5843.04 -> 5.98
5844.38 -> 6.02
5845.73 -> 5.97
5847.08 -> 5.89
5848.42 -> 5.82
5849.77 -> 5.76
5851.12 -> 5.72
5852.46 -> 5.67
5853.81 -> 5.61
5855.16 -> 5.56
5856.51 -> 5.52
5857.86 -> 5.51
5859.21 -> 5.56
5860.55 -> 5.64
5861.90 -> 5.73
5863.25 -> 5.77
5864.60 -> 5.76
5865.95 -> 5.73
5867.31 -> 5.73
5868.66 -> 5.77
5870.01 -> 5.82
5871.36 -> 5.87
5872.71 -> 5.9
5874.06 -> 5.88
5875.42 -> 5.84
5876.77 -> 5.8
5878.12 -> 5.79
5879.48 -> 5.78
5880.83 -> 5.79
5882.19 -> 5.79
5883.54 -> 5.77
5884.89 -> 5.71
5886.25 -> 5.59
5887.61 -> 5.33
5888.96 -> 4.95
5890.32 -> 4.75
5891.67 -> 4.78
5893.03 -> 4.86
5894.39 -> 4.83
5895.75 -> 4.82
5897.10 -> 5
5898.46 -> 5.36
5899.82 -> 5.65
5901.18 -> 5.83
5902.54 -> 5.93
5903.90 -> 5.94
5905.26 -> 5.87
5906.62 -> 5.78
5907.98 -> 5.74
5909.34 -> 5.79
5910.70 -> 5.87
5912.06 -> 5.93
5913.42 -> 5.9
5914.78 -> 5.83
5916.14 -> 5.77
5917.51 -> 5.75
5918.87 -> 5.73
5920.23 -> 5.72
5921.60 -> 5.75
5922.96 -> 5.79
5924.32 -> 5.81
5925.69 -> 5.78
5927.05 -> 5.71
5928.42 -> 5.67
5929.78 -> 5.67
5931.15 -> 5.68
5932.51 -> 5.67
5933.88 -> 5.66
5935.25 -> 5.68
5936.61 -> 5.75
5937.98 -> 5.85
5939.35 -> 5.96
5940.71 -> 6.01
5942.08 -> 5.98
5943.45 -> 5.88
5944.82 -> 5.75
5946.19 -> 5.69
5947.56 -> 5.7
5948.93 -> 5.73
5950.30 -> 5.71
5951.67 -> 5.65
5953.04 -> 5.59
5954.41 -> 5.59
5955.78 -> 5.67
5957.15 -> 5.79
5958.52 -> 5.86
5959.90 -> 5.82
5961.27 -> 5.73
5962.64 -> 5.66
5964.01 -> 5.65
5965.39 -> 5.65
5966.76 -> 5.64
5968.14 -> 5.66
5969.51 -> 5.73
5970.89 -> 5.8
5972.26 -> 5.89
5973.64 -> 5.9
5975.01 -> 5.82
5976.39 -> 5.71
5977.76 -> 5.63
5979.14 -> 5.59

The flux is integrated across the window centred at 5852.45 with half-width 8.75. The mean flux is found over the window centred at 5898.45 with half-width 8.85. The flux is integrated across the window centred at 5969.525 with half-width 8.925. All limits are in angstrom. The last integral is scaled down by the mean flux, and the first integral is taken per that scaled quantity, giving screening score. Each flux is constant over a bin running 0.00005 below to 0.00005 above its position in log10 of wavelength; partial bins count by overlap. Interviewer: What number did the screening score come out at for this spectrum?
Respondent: 5.22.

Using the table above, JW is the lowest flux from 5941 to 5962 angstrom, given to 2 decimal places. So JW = 5.59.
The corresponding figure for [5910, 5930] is 5.67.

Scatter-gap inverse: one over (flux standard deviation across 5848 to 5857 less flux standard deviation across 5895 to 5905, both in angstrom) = -3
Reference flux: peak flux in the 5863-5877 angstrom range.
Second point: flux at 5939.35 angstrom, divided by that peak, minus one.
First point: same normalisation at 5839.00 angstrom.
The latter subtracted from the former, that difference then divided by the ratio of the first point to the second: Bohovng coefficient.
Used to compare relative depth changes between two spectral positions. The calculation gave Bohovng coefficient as -0.014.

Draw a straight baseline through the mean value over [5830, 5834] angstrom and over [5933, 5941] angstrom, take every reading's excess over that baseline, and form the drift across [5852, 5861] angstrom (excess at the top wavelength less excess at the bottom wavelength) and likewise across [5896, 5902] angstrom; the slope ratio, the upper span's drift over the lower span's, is -34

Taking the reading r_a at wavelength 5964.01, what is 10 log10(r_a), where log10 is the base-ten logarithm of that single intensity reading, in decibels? 7.52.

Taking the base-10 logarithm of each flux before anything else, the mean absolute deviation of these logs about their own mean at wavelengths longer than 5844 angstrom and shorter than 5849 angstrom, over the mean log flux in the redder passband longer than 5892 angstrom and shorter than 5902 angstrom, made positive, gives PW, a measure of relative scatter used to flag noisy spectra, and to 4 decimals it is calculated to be 0.0072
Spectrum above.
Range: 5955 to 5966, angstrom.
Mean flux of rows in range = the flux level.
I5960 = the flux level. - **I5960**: 5.73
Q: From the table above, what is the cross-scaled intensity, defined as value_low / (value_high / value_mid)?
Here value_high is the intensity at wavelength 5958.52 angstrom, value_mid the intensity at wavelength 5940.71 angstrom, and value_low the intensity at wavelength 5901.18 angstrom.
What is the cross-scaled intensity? 5.98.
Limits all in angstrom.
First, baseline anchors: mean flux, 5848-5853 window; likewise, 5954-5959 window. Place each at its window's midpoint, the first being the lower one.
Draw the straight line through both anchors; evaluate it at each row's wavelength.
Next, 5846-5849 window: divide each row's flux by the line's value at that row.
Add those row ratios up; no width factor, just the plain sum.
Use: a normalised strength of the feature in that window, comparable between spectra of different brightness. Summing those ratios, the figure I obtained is 2.04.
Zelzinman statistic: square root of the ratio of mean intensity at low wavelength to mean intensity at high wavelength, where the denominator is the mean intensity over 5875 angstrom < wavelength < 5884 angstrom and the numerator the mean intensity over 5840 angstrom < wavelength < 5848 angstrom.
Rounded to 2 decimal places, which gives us 1.01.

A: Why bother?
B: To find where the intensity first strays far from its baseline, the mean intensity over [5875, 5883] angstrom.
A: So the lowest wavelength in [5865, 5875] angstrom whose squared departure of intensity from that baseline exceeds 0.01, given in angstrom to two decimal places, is 5872.71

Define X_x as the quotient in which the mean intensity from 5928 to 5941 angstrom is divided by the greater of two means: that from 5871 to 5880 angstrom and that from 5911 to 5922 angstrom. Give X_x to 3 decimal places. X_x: 0.987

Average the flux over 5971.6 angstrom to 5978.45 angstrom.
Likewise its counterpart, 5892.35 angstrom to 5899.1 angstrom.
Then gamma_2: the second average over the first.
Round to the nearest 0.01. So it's 0.86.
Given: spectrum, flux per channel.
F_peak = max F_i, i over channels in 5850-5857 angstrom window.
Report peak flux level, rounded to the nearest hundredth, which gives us 5.72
